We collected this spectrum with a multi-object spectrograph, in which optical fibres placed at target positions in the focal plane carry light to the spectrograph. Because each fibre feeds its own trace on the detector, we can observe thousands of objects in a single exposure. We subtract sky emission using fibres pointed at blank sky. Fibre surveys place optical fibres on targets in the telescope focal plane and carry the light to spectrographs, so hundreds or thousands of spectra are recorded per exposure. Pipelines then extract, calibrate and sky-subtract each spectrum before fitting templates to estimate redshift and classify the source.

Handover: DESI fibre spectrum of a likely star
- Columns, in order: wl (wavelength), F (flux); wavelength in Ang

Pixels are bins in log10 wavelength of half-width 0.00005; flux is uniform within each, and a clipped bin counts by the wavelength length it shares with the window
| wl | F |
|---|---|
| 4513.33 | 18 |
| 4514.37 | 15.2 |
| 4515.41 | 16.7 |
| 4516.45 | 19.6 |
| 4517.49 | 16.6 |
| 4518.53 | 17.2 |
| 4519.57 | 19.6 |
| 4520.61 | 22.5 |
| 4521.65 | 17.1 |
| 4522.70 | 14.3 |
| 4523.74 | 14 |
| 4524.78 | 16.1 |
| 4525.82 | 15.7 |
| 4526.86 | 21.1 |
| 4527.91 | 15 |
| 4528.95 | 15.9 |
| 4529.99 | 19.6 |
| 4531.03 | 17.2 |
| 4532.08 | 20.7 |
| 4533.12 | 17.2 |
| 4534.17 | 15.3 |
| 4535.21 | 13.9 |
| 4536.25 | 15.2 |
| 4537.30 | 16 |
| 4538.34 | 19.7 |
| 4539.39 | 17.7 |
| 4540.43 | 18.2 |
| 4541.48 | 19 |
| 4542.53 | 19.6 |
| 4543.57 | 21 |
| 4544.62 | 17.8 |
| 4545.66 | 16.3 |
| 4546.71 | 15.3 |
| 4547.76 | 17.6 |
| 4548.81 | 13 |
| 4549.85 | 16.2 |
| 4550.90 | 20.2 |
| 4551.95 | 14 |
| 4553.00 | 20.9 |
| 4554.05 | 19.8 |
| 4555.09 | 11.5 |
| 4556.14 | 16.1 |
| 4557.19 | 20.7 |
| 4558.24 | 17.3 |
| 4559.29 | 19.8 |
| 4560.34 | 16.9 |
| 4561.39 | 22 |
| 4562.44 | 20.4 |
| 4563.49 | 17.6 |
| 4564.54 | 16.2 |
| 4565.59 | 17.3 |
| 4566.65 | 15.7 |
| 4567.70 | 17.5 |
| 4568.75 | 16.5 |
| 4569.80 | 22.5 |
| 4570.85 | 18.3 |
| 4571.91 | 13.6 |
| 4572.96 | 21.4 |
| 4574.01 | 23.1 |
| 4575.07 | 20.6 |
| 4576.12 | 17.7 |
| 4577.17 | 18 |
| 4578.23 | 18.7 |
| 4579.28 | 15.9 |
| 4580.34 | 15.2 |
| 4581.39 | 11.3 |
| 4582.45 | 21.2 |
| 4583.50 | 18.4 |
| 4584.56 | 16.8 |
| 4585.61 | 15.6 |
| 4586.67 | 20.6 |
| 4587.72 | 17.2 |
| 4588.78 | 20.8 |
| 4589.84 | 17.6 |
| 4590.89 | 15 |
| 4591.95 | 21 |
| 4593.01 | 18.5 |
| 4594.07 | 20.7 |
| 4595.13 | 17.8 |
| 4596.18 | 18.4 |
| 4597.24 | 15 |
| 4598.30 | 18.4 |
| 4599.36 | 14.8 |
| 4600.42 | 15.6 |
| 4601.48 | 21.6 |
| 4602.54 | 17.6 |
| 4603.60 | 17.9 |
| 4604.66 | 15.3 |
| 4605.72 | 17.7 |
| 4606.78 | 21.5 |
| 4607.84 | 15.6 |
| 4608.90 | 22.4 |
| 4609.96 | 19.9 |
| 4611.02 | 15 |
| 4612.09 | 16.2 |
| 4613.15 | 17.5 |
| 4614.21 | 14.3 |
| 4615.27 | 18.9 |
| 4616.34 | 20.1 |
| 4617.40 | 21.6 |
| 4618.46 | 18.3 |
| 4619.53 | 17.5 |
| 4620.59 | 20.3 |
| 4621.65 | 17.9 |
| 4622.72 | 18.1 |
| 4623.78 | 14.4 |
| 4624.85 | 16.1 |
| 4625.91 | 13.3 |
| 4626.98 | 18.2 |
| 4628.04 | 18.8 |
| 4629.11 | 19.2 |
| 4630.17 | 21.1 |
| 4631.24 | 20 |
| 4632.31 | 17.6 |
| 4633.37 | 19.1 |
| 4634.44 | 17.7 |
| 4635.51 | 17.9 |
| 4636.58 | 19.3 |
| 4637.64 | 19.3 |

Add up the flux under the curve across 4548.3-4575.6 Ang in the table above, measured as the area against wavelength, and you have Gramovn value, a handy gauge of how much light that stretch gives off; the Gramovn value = 493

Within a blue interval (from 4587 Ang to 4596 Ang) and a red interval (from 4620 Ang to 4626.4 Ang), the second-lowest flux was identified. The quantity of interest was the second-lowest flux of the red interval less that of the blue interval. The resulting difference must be -3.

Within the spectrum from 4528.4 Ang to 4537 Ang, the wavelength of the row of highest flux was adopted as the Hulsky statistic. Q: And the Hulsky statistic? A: 4532.08 Ang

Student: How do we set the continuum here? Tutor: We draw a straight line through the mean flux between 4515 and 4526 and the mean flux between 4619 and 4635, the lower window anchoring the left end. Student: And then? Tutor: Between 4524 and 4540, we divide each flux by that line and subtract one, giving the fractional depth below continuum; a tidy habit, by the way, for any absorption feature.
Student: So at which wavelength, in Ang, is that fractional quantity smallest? 4535.21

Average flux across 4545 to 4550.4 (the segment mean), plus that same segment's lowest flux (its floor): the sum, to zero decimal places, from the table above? 29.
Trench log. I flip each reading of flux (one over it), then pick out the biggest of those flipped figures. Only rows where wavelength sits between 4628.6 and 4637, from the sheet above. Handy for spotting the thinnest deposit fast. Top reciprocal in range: 0.0568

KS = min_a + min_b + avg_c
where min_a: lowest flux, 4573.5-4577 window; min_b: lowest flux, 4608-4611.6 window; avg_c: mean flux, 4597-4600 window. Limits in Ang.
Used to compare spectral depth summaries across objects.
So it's 48.8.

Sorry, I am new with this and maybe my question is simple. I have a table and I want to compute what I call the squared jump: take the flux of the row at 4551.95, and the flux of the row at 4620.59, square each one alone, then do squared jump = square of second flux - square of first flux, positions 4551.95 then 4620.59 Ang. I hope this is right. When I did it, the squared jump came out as 216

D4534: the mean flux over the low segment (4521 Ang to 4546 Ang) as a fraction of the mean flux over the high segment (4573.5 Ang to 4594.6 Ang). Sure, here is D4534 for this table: 0.95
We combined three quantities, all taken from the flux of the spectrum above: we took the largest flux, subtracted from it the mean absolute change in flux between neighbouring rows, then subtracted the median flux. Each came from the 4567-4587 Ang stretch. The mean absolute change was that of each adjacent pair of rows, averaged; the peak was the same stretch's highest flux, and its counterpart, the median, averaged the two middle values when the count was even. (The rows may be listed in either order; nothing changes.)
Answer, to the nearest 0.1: 1.8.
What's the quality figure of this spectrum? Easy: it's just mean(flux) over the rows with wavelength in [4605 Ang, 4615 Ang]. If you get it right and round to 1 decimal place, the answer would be 17.8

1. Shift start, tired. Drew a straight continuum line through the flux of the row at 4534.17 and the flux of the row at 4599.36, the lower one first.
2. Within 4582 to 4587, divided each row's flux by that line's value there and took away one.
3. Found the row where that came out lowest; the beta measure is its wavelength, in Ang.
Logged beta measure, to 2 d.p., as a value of 4585.61 Ang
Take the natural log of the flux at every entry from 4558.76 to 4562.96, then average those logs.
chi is 2.98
